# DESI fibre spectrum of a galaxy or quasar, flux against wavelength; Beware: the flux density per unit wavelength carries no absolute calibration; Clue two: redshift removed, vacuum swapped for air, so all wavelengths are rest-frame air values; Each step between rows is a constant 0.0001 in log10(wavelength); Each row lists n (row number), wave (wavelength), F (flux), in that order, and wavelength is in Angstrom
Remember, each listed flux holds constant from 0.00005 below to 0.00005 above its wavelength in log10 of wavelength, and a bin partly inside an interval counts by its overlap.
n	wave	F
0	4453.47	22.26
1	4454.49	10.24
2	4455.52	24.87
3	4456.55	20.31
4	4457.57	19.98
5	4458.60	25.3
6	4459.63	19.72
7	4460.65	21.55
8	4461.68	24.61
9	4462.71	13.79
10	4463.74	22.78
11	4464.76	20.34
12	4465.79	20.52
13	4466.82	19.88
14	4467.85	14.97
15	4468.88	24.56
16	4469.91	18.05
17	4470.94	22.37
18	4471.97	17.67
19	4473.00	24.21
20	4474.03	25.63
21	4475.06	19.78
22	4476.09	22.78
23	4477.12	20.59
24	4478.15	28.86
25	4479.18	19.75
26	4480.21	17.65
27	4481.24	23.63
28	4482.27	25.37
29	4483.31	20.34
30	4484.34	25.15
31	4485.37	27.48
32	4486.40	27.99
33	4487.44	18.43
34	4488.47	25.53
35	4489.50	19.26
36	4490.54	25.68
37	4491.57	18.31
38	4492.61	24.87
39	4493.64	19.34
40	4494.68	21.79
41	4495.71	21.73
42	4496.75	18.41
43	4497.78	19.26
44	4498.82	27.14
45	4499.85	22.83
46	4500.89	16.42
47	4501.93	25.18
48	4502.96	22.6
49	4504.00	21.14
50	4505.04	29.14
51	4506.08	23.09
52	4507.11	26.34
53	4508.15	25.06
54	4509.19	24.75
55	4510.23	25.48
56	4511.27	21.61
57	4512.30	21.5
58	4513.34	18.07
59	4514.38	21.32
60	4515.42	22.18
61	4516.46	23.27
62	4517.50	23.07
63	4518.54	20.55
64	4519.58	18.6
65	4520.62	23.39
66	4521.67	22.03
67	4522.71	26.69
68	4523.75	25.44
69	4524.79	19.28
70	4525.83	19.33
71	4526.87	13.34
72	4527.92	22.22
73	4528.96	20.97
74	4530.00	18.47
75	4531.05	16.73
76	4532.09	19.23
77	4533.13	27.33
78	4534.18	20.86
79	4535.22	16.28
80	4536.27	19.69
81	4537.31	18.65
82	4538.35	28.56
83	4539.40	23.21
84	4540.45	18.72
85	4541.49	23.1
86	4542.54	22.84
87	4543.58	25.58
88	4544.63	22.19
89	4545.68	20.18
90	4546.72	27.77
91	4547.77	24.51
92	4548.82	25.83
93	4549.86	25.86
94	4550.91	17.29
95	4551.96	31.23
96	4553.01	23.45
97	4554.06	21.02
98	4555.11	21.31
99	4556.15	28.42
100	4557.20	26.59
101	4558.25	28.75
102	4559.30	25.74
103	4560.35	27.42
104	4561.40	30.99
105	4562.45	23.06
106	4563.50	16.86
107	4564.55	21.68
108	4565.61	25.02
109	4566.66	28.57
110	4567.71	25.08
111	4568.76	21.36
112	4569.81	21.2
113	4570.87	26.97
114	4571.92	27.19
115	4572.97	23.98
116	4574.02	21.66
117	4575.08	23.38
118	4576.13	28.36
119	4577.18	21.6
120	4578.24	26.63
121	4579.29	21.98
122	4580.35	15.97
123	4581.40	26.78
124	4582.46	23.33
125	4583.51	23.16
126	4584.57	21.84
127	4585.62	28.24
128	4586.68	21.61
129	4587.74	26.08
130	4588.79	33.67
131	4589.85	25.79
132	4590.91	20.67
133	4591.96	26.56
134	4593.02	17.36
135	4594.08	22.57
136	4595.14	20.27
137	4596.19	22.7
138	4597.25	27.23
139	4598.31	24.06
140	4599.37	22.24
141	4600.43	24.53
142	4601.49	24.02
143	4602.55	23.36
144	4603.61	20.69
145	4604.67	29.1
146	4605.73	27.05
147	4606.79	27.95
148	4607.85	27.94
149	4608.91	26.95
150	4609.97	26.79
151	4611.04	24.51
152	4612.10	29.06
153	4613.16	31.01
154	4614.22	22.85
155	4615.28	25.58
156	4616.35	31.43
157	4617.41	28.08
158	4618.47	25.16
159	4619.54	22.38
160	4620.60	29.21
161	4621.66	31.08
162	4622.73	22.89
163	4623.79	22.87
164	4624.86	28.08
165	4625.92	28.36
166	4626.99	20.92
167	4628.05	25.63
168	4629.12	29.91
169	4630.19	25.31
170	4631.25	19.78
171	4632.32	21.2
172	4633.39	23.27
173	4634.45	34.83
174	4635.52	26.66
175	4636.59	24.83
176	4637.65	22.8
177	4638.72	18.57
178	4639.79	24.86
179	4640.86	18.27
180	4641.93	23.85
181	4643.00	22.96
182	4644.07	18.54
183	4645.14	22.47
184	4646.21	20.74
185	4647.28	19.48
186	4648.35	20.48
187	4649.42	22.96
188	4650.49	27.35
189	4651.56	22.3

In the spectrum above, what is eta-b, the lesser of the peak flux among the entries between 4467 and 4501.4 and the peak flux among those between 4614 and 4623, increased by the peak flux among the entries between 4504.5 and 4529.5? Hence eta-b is 58.0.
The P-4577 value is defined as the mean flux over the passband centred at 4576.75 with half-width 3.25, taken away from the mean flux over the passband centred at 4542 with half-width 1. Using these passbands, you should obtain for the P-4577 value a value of -1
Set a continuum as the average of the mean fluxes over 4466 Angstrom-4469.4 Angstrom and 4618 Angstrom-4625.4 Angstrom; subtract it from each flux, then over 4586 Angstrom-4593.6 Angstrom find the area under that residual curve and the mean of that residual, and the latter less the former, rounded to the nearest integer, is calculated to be -11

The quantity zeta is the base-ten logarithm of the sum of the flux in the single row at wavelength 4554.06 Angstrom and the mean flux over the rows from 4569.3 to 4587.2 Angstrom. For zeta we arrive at 1.65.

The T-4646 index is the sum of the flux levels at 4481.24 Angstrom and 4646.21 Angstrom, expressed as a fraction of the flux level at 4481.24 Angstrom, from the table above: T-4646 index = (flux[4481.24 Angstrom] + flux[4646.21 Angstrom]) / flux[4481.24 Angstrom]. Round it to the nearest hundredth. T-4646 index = 1.88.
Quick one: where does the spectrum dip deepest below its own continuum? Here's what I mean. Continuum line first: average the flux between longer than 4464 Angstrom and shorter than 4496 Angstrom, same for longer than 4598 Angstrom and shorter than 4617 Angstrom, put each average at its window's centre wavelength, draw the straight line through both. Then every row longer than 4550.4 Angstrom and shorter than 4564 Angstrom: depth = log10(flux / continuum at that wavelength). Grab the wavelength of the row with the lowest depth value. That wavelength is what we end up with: 4563.50 Angstrom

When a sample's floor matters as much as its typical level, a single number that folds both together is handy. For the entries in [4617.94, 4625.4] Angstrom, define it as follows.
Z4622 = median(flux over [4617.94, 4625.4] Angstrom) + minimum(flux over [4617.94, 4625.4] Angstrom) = 47.5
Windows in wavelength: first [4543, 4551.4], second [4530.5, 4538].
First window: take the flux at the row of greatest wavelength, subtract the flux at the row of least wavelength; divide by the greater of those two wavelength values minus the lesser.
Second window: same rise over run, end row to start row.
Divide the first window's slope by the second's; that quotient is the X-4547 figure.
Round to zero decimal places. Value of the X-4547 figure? -4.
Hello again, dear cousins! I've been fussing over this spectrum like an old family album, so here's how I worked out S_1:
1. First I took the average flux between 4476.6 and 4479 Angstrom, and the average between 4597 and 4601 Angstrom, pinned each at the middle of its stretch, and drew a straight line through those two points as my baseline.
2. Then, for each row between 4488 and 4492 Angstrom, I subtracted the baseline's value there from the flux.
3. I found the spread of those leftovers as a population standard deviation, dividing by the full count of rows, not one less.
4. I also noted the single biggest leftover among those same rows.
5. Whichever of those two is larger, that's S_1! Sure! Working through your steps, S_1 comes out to 3.43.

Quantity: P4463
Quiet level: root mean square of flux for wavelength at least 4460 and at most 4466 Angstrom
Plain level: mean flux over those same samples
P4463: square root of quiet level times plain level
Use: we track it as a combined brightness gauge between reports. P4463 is 20.7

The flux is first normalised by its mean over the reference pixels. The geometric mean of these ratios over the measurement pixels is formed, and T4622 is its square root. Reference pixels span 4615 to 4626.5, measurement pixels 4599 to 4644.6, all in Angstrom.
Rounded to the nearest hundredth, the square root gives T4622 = 0.96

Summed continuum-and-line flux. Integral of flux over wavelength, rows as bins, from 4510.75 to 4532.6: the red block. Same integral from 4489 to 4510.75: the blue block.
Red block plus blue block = 950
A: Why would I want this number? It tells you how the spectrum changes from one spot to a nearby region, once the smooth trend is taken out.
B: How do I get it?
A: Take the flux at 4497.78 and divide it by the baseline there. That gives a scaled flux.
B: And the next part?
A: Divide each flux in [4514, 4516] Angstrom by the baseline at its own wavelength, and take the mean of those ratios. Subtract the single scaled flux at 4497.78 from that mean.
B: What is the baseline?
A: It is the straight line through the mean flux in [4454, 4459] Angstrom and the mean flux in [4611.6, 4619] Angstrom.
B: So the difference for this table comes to 0.08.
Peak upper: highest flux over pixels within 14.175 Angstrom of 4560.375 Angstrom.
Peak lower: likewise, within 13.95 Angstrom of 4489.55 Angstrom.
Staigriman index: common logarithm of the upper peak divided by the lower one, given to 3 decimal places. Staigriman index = 0.034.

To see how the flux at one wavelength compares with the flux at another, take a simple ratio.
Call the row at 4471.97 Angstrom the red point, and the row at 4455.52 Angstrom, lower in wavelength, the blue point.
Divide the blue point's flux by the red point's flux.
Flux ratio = 1.41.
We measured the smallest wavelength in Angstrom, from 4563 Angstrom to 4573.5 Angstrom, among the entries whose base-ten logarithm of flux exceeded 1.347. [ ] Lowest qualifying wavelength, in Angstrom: 4565.61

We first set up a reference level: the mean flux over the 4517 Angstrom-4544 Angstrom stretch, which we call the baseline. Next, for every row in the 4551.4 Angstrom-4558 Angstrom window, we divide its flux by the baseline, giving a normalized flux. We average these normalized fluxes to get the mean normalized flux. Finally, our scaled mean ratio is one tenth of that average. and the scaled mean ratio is 0.119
